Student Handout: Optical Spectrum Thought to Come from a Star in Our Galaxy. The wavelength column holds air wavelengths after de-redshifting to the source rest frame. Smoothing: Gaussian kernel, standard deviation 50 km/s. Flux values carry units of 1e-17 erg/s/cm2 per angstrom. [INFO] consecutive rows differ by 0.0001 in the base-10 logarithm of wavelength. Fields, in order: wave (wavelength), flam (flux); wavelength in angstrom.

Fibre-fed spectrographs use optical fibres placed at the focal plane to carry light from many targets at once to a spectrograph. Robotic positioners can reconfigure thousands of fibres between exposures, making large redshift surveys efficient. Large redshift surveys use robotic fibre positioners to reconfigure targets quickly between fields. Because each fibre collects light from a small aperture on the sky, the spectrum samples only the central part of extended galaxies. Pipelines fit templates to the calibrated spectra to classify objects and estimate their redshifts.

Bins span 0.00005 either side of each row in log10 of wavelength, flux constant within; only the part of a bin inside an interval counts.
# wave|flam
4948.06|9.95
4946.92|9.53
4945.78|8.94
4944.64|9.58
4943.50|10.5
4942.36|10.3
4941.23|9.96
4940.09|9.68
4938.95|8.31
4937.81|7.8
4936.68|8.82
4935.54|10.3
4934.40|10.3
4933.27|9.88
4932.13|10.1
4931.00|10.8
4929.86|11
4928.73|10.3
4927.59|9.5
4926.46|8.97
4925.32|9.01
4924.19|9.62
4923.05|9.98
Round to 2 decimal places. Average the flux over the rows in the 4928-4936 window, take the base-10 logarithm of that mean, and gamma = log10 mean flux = 1.02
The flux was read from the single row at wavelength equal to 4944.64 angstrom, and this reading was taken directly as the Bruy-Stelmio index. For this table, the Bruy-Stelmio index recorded 9.58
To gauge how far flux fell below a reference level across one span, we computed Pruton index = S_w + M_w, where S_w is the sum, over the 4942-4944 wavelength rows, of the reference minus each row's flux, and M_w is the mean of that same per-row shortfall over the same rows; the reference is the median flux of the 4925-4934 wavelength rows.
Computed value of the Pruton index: -1.2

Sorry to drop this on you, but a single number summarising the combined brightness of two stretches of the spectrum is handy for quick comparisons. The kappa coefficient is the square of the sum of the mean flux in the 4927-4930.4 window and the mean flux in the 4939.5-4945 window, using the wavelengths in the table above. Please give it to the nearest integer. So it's 411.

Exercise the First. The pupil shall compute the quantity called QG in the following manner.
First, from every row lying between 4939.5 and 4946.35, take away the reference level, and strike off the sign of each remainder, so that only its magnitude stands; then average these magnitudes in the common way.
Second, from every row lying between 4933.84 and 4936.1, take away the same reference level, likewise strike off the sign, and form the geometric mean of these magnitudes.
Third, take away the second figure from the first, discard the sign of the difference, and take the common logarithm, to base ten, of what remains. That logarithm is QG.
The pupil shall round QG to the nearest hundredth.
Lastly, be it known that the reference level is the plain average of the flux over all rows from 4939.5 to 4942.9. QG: -0.95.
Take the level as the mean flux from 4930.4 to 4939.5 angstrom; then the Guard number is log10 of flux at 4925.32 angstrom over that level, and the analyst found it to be -0.025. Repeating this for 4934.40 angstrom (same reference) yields 0.033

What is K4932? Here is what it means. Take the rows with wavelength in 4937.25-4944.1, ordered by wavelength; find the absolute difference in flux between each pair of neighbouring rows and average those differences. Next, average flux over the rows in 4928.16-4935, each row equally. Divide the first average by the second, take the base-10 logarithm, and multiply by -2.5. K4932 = 3.21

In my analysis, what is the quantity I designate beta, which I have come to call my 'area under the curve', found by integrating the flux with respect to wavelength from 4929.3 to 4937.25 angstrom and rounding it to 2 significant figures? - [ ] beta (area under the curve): 81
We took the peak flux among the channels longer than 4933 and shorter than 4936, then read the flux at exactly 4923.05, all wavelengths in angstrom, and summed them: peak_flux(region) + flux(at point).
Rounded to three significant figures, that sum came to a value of 20.3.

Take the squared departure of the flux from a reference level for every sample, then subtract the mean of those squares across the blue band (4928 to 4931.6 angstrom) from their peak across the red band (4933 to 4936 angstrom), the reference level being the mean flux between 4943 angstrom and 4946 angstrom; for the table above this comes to -0.7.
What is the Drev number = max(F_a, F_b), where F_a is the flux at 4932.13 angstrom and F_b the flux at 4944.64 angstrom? 10.1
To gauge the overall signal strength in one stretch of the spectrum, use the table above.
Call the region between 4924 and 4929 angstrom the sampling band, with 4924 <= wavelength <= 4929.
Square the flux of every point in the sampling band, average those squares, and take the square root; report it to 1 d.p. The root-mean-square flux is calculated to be 9.5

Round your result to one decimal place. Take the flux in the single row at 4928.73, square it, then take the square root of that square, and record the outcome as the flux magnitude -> 10.3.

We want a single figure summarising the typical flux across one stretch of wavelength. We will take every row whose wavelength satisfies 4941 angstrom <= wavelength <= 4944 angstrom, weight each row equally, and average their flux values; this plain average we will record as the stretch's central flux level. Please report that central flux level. 10.3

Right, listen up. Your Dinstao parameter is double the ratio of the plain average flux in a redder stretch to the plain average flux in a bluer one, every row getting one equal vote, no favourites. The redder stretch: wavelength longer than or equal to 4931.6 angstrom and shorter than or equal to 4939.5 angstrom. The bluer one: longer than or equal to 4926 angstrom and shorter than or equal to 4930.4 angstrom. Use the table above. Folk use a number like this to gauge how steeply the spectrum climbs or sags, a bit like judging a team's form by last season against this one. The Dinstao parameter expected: 1.88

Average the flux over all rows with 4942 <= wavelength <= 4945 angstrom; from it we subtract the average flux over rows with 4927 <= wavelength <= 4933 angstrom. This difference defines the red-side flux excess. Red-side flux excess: -0.2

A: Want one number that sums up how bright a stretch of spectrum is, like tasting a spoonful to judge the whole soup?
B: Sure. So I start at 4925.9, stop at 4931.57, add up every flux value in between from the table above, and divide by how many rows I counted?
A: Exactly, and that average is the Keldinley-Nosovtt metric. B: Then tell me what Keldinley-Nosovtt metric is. 10.1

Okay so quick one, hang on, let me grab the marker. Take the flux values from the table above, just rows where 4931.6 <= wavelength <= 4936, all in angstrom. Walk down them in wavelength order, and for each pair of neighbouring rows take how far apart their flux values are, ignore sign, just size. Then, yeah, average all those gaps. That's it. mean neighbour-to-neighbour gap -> 0.21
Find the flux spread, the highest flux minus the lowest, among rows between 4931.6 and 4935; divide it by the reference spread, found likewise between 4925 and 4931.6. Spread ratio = 0.21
